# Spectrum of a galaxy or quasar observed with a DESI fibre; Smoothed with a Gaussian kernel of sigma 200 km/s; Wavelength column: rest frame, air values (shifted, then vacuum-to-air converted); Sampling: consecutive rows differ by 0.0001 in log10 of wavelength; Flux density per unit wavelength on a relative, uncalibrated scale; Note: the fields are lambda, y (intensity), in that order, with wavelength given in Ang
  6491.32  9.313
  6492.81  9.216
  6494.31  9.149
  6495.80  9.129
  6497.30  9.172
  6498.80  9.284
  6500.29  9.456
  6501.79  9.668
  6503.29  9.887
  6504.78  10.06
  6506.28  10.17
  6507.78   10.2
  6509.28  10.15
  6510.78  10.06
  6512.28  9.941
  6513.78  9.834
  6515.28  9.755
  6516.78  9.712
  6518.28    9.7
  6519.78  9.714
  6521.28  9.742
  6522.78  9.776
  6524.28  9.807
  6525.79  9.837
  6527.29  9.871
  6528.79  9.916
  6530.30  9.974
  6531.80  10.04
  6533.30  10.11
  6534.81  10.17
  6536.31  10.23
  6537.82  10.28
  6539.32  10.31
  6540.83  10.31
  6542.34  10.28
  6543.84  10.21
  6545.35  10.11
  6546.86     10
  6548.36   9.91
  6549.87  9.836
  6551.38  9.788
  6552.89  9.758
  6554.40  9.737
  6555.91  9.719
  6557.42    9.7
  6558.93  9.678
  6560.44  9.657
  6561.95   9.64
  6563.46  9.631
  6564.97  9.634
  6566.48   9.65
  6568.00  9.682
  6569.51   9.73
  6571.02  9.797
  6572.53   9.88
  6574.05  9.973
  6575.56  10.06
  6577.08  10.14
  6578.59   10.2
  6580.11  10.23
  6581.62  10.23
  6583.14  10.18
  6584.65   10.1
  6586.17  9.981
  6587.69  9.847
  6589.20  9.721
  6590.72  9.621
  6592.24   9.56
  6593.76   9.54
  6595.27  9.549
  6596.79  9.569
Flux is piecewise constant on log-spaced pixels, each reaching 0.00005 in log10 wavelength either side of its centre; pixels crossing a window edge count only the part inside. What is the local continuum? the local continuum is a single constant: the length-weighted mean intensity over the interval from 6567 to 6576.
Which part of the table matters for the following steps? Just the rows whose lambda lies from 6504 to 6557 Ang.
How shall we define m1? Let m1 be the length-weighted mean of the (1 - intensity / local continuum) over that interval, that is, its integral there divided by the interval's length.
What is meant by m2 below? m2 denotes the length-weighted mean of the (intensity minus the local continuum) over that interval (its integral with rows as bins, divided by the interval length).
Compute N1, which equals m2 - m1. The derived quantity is 0.14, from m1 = -0.013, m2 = 0.13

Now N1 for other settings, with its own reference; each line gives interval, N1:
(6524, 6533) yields 0.09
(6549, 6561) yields -0.11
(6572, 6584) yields 0.30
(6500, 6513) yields 0.15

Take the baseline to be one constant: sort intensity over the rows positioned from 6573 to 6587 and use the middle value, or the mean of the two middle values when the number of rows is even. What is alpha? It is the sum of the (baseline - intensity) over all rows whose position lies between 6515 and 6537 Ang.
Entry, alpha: 3.7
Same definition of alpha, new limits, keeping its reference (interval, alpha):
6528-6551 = 0.4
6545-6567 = 5.7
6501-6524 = 3.7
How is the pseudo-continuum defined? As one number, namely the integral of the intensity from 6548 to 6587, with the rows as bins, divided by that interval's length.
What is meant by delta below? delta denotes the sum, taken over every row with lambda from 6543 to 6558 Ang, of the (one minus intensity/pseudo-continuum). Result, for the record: -0.01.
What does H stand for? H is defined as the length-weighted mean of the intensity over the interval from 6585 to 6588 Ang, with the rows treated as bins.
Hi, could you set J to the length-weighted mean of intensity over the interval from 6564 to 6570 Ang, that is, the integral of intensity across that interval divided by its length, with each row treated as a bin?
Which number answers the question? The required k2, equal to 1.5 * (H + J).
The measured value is 29.4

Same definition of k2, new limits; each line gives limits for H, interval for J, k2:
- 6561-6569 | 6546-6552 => 29.3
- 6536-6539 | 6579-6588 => 30.6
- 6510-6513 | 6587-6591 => 29.6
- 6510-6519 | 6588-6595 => 29.2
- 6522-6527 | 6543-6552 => 29.7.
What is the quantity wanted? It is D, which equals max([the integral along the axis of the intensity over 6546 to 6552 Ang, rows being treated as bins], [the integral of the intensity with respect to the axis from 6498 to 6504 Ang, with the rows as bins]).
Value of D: 59.3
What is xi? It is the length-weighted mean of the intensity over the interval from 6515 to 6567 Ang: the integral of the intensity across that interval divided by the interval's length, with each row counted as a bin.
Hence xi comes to 9.9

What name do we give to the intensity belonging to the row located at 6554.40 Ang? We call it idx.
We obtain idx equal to 9.737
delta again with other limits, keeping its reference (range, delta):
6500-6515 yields -0.08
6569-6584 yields -0.18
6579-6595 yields -0.04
